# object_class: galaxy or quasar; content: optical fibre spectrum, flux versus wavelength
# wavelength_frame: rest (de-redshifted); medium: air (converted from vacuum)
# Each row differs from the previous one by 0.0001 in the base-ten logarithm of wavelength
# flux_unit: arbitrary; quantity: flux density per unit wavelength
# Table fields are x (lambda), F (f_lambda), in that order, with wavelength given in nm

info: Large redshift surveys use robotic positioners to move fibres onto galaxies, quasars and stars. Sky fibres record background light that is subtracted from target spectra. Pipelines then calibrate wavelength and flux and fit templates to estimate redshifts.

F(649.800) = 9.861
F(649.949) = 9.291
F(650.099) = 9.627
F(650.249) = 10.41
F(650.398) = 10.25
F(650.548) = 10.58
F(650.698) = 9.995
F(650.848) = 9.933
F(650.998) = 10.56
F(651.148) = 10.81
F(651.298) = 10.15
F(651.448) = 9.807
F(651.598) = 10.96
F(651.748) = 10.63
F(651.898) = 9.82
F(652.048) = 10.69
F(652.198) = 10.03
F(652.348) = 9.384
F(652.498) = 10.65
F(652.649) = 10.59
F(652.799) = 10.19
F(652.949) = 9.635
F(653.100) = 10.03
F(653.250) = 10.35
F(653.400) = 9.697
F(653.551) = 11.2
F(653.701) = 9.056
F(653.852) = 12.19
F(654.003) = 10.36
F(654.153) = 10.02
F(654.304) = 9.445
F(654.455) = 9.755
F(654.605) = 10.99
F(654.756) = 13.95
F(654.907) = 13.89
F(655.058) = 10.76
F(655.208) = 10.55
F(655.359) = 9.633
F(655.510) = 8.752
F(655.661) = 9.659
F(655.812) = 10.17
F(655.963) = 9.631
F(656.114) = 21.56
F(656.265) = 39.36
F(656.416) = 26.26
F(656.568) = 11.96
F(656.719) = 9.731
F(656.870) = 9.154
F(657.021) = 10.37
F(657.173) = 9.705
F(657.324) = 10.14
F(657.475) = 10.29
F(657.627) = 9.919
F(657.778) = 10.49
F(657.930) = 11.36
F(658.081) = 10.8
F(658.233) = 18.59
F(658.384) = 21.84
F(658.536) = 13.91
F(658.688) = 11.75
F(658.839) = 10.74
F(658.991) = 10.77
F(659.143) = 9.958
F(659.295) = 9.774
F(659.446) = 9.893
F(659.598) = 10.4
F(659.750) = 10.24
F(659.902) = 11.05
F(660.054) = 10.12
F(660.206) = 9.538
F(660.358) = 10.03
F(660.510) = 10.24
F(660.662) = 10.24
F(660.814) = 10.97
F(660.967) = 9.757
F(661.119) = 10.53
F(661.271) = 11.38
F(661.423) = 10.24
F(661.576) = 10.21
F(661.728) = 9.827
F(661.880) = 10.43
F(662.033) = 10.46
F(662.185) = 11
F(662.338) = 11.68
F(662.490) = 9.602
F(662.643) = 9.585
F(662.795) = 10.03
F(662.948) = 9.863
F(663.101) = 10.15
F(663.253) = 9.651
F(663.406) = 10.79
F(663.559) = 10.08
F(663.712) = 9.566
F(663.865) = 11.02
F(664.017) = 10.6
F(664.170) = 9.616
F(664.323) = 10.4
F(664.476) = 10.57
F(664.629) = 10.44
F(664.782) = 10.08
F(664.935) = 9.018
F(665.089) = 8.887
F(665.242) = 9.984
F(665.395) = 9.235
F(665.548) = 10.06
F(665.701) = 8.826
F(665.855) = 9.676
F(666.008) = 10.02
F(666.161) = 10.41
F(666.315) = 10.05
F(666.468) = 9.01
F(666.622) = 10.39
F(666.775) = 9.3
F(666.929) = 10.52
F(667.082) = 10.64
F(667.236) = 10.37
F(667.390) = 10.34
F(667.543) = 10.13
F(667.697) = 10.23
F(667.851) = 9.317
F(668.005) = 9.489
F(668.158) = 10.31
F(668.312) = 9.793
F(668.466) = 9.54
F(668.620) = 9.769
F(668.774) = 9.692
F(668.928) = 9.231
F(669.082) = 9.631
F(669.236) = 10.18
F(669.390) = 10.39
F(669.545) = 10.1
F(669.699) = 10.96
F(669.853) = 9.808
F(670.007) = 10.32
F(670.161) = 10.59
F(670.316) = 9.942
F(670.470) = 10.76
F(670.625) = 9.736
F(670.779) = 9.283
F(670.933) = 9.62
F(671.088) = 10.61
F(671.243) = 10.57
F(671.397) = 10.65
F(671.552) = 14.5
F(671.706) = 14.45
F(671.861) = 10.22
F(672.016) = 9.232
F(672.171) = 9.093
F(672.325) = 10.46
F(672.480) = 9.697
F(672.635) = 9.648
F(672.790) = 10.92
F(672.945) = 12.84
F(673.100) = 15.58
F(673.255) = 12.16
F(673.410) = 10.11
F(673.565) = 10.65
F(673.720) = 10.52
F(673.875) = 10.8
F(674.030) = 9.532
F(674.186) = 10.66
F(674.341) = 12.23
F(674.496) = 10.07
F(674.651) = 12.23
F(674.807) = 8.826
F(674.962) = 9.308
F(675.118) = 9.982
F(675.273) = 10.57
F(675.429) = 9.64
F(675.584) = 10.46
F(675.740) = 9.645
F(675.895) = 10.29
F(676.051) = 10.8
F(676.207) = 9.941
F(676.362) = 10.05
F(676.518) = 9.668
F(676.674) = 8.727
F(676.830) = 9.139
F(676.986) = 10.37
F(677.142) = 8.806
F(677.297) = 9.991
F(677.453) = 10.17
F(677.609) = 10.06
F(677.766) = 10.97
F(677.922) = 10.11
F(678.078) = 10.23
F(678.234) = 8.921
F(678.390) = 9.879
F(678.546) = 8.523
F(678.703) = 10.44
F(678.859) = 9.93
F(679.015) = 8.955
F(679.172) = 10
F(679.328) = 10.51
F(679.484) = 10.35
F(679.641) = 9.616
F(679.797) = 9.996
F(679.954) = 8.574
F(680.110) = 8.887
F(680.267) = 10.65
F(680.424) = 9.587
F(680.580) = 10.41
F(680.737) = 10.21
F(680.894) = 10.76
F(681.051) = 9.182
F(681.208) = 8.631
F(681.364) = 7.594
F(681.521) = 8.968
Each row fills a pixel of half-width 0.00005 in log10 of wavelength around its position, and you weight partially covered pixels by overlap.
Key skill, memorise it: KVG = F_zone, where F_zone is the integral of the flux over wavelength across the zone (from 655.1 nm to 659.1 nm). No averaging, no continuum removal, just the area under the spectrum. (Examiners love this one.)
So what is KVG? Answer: 53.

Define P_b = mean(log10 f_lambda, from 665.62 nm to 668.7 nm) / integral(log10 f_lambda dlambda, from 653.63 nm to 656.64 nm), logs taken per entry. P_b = 0.30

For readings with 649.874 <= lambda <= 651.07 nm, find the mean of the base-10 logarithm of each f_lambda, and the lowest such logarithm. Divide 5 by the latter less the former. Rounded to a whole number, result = -143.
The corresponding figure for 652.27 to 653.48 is -166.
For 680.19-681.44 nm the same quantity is -50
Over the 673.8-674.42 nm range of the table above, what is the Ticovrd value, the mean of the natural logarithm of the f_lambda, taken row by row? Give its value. 2.38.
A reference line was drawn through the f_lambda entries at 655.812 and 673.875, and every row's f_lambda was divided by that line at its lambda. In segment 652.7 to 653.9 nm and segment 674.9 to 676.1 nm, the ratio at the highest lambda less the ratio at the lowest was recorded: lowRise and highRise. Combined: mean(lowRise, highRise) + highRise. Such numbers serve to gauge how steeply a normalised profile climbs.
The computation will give 0.30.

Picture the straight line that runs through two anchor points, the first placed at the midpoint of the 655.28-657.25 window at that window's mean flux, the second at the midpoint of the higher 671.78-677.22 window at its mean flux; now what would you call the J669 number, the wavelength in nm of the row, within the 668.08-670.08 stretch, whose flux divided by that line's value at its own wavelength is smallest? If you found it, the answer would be 668.928 nm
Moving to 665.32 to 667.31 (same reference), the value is 665.701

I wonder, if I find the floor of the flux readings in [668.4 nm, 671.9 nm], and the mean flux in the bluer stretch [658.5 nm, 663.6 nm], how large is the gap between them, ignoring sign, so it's 1.2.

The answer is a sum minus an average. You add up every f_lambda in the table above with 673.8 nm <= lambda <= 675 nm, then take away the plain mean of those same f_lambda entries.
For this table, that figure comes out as 73.2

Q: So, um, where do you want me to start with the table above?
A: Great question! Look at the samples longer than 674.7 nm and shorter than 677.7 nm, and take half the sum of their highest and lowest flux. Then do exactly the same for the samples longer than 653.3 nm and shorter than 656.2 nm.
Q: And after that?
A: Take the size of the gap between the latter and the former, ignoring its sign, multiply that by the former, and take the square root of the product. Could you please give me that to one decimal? 7.3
